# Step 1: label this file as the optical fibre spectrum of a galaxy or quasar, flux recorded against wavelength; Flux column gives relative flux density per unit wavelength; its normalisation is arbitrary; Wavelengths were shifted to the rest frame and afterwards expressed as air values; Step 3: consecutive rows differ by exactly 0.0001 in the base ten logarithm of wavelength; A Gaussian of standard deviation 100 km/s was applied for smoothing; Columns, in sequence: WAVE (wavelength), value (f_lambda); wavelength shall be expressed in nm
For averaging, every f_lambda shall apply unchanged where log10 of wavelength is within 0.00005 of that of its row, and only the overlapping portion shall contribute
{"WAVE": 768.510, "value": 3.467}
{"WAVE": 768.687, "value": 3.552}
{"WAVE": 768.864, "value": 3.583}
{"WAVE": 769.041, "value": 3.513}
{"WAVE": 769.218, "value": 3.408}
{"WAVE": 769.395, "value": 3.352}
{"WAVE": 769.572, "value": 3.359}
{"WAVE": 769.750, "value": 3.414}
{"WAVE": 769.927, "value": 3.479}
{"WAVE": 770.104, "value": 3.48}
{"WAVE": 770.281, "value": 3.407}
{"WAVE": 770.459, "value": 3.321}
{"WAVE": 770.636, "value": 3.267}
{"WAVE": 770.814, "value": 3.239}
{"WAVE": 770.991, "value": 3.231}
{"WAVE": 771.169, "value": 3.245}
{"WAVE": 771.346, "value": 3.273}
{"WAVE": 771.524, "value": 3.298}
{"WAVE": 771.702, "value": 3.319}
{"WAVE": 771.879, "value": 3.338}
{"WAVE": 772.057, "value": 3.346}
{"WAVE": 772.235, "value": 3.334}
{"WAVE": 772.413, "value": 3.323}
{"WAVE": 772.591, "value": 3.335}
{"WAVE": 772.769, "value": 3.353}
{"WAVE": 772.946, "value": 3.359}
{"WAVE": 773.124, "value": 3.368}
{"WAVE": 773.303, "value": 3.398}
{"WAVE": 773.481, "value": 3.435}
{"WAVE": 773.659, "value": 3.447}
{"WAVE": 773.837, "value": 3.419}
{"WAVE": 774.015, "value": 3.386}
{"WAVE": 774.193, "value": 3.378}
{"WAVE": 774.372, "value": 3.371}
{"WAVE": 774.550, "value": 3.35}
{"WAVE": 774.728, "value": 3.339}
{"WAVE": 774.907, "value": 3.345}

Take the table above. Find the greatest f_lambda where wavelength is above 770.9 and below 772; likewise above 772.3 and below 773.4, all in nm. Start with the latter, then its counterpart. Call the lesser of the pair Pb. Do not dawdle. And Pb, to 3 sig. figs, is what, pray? 3.34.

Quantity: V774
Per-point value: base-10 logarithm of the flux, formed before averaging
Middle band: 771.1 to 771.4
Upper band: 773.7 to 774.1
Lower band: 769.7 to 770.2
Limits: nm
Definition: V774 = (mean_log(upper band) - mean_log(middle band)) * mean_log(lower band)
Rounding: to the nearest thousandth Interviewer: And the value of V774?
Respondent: 0.010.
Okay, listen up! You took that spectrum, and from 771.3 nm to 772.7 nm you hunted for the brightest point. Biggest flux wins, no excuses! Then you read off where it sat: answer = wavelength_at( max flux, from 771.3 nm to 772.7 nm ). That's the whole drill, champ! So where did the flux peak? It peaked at 772.057 nm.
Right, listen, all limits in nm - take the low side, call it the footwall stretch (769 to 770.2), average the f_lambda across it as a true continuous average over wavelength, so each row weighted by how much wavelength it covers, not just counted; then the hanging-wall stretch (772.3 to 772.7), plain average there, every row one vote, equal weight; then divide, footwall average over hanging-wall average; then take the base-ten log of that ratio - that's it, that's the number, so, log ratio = 0.01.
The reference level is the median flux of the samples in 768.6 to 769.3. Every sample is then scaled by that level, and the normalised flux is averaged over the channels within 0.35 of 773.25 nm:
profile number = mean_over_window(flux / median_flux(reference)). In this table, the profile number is 0.96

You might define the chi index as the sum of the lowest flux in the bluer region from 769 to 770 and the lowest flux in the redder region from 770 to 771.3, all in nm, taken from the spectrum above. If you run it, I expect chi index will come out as 6.58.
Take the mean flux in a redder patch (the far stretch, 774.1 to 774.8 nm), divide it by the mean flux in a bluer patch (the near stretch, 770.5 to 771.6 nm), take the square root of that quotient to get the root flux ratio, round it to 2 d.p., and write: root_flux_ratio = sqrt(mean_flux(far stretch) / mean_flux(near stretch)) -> 1.02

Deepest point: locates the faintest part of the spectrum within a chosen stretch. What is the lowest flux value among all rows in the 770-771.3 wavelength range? 3.231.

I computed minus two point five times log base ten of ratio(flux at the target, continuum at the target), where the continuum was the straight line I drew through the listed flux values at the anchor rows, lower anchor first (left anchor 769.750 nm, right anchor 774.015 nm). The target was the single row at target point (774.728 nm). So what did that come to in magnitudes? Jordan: 0.014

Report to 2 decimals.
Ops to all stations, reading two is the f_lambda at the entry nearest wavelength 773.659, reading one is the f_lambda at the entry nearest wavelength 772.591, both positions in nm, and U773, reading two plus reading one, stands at 6.78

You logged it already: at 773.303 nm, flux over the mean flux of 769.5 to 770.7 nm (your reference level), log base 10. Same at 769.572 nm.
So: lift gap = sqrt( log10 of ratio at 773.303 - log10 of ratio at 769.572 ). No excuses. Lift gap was 0.071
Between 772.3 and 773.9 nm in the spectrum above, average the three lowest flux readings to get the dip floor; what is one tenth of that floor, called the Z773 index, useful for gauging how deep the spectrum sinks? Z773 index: 0.334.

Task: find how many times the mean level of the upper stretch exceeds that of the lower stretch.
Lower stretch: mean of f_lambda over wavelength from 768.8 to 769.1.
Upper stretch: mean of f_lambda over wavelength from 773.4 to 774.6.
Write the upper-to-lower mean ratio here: 0.96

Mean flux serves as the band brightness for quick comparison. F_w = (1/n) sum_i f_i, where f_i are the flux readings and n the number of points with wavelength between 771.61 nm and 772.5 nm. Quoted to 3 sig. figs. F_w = 3.33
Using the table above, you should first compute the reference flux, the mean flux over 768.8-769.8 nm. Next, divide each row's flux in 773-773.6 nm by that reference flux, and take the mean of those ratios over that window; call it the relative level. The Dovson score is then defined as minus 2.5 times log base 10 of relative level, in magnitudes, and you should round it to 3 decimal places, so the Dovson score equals 0.012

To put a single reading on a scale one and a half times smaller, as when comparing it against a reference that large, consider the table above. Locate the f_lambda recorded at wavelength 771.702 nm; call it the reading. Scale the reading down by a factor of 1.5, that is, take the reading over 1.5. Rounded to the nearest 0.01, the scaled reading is 2.21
